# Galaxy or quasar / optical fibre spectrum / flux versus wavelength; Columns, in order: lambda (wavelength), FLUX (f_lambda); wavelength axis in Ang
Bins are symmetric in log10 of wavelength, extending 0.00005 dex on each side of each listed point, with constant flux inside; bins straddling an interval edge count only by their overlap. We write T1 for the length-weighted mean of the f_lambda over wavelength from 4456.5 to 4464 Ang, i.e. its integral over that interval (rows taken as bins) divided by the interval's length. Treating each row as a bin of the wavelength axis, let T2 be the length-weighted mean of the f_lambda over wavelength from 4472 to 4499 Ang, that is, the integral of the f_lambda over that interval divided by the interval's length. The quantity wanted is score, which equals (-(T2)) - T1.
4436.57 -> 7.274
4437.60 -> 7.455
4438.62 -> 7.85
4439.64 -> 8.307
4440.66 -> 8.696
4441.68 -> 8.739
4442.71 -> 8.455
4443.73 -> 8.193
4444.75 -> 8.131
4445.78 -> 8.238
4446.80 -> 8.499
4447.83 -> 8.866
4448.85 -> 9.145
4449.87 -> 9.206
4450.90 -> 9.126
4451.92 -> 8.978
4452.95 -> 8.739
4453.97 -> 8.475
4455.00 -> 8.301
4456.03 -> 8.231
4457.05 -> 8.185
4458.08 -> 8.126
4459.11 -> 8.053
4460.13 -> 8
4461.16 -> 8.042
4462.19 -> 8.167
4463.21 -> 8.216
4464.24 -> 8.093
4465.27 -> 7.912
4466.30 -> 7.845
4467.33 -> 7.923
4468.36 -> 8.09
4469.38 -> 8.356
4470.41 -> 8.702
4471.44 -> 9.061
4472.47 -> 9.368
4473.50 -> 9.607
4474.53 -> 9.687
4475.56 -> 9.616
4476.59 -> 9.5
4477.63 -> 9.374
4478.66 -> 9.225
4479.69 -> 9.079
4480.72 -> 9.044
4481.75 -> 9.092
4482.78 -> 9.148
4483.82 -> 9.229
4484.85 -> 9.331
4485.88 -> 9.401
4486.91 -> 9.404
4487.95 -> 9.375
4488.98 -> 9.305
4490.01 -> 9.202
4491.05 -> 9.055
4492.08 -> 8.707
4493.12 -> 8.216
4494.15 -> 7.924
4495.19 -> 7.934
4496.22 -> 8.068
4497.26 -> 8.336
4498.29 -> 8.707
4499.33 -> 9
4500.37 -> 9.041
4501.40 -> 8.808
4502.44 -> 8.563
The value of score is -17.2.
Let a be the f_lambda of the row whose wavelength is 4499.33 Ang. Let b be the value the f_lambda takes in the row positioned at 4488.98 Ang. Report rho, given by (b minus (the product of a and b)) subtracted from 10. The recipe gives 84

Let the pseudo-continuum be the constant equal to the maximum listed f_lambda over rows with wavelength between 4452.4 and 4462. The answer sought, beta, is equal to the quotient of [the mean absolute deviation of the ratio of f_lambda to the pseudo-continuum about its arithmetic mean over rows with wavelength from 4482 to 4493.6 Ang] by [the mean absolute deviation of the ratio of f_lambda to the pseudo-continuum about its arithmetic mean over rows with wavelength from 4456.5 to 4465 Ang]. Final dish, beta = 4.0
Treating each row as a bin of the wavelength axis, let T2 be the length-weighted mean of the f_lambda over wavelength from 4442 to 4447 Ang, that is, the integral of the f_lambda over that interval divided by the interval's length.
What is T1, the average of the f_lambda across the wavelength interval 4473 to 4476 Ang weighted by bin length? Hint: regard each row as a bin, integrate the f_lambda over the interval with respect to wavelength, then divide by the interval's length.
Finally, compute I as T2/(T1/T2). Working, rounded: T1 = 9.6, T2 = 8.30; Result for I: 7.2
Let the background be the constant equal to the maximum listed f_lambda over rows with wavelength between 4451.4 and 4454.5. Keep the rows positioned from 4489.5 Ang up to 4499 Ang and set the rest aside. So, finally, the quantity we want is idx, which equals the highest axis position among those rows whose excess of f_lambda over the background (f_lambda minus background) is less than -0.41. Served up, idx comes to 4497.26 Ang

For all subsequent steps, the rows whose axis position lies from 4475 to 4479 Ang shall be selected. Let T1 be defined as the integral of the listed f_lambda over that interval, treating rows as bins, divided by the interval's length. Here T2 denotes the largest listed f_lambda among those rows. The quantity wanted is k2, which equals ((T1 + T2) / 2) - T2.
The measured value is -0.096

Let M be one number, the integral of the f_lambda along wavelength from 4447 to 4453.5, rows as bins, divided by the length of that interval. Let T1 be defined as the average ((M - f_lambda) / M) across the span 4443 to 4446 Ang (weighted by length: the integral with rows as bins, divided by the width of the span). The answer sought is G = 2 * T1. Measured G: 0.17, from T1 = 0.09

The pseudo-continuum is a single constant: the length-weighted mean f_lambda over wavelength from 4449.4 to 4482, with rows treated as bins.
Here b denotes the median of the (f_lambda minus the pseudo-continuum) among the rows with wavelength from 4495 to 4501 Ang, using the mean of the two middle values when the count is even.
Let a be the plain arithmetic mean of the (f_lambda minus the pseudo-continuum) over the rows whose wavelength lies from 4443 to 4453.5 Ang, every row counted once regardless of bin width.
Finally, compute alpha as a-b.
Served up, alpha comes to 0.2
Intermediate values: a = 0.0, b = -0.1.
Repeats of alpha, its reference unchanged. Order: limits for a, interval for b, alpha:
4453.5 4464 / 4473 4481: -1.3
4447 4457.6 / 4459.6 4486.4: -0.3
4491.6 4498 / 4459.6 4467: 0.2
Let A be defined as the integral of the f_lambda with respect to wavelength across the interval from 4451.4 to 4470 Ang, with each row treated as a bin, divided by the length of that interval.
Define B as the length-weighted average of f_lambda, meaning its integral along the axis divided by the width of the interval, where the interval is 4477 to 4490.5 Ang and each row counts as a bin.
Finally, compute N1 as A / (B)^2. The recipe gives 0.096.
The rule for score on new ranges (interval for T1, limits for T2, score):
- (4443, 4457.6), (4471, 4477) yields -18.1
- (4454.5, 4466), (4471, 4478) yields -17.6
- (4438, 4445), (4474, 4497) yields -17.4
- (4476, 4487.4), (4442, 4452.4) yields -17.9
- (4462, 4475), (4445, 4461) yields -17.1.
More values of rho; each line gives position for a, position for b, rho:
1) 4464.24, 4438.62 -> 66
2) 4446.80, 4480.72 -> 78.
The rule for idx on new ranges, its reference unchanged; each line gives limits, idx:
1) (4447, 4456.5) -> 4456.03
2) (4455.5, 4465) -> 4464.24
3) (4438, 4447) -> 4446.80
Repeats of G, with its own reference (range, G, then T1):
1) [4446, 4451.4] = 0.01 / 0.01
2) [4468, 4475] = 0.00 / 0.00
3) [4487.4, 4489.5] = -0.08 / -0.04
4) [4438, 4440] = 0.21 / 0.11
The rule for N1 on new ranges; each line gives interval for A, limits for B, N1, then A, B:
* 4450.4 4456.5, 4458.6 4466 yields 0.133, 8.6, 8.1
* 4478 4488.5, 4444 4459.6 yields 0.127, 9.2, 8.5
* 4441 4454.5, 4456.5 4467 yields 0.133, 8.7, 8.1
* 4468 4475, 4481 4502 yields 0.115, 9.0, 8.9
